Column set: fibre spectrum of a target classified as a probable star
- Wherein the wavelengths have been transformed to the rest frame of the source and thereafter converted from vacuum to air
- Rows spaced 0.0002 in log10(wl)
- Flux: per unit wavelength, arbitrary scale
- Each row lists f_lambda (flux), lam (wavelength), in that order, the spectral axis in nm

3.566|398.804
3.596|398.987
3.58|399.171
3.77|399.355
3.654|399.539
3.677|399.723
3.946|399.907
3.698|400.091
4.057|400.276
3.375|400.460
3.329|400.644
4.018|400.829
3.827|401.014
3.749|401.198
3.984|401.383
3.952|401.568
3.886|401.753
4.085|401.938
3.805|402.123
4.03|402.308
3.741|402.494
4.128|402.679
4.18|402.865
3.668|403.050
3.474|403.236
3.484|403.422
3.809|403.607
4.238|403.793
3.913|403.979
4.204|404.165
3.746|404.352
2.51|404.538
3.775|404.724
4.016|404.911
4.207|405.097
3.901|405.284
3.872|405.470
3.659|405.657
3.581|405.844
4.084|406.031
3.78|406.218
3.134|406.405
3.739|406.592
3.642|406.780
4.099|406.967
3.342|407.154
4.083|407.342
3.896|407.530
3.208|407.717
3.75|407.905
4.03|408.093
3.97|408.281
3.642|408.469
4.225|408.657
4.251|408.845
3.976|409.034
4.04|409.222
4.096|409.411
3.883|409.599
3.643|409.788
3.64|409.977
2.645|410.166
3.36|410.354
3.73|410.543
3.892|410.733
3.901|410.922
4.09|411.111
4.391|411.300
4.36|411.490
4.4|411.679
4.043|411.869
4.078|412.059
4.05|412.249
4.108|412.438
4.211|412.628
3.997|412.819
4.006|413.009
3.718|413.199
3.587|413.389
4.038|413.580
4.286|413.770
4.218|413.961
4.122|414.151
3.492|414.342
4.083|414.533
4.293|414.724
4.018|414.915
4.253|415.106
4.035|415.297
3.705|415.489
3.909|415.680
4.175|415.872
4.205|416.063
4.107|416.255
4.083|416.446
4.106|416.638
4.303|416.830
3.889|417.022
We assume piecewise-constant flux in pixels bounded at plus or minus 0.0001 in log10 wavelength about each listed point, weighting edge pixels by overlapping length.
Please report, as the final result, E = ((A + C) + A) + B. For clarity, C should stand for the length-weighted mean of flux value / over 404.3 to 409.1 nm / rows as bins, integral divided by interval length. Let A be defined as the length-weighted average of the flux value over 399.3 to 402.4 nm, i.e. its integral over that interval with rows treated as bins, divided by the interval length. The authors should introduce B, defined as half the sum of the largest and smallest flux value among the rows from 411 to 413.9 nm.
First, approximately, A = 3.82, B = 3.99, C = 3.77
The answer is 15.40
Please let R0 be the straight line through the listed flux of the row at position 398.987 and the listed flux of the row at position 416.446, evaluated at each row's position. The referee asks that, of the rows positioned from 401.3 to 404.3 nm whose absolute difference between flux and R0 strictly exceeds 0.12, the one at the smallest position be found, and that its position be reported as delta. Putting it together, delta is 401.383 nm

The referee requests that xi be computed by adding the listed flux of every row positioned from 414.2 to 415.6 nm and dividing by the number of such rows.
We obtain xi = 3.98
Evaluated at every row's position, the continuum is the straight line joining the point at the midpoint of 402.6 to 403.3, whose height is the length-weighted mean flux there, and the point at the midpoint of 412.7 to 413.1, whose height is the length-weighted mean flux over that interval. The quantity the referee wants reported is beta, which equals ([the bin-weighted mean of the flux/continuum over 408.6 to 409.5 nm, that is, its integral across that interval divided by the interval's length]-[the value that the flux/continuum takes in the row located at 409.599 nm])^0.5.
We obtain 0.244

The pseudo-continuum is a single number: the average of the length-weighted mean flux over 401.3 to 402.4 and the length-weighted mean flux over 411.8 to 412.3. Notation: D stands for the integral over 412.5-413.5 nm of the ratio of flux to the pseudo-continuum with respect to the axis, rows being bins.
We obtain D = 0.98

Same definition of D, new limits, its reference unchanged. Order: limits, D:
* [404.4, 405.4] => 0.92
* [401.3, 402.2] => 0.89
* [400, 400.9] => 0.83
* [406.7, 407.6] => 0.86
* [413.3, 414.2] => 0.91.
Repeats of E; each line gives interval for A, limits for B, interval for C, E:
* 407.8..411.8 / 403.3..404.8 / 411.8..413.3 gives 15.20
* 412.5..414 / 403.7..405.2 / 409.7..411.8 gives 15.20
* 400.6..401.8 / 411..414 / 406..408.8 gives 15.44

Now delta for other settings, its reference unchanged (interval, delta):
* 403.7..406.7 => 403.793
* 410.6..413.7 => 411.111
